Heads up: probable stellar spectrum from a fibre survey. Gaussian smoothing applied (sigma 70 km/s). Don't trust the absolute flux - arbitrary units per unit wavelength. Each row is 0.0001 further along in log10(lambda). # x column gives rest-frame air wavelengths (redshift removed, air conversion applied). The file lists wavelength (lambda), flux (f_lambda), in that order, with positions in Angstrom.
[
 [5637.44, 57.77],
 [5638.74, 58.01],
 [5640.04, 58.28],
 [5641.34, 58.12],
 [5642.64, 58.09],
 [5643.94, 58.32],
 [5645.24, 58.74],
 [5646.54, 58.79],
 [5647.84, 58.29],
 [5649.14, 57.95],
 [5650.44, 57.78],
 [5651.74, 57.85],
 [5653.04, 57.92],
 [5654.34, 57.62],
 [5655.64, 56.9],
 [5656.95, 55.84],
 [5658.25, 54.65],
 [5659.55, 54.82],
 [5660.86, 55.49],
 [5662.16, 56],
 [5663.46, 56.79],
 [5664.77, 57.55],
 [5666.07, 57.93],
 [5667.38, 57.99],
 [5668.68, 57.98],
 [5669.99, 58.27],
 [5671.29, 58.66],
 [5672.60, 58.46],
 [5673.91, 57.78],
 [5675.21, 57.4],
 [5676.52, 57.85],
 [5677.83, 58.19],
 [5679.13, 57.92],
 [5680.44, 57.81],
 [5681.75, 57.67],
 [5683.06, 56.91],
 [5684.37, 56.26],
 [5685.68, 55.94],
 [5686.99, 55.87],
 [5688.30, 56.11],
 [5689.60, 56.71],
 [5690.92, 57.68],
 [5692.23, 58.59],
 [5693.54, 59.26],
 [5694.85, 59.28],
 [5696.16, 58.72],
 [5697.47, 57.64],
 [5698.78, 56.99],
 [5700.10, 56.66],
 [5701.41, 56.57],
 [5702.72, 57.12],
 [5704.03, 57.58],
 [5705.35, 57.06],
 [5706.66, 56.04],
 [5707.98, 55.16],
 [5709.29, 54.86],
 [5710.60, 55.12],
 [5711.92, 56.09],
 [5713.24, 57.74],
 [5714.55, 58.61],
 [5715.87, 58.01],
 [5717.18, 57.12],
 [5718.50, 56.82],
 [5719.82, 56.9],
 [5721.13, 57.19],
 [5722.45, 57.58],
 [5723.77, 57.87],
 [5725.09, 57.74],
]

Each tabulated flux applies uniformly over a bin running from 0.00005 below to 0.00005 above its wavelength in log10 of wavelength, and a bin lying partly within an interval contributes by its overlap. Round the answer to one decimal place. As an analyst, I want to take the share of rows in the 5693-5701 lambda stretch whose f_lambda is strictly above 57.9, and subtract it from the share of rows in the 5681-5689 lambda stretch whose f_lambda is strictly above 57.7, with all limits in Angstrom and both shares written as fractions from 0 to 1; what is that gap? -0.5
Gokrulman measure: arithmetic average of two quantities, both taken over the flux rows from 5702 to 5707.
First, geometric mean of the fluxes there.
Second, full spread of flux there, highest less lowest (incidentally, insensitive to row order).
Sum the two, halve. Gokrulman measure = 29.2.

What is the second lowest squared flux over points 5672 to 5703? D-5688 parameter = 3129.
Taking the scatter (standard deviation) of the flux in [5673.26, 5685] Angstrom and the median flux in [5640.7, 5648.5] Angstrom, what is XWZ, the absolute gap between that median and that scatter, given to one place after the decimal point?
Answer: 57.7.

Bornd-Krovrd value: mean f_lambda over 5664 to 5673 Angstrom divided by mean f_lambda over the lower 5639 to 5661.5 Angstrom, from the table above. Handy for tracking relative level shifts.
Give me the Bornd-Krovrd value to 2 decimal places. 1.01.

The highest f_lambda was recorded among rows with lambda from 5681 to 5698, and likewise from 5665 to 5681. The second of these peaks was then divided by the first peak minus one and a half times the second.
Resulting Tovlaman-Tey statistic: -2.04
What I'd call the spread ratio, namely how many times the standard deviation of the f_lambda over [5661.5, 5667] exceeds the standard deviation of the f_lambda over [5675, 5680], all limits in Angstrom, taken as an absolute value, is 2.6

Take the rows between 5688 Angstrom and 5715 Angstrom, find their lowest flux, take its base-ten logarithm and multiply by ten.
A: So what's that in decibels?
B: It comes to 17.4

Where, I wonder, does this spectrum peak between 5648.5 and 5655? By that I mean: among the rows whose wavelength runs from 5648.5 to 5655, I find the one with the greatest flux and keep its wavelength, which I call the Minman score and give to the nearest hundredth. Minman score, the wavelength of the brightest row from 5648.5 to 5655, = 5649.14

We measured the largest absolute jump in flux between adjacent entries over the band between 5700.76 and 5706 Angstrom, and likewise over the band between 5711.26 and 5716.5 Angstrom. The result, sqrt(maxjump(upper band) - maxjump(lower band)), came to 1.0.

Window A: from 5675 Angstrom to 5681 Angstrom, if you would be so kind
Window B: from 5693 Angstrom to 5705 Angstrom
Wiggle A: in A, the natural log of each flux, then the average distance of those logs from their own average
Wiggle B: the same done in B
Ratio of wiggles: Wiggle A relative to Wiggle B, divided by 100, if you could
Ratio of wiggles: 0.0021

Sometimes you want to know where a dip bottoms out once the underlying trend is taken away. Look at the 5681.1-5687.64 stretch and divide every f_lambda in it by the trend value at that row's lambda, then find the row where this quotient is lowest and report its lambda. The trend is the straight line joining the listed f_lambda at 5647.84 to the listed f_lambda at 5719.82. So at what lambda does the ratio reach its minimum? 5686.99 Angstrom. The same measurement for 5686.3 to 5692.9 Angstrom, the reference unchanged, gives 5686.99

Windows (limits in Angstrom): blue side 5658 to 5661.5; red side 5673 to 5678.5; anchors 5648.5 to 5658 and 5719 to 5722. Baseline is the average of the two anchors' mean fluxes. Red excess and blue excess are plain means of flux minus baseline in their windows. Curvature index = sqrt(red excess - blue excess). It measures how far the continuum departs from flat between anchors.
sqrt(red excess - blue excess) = 1.7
